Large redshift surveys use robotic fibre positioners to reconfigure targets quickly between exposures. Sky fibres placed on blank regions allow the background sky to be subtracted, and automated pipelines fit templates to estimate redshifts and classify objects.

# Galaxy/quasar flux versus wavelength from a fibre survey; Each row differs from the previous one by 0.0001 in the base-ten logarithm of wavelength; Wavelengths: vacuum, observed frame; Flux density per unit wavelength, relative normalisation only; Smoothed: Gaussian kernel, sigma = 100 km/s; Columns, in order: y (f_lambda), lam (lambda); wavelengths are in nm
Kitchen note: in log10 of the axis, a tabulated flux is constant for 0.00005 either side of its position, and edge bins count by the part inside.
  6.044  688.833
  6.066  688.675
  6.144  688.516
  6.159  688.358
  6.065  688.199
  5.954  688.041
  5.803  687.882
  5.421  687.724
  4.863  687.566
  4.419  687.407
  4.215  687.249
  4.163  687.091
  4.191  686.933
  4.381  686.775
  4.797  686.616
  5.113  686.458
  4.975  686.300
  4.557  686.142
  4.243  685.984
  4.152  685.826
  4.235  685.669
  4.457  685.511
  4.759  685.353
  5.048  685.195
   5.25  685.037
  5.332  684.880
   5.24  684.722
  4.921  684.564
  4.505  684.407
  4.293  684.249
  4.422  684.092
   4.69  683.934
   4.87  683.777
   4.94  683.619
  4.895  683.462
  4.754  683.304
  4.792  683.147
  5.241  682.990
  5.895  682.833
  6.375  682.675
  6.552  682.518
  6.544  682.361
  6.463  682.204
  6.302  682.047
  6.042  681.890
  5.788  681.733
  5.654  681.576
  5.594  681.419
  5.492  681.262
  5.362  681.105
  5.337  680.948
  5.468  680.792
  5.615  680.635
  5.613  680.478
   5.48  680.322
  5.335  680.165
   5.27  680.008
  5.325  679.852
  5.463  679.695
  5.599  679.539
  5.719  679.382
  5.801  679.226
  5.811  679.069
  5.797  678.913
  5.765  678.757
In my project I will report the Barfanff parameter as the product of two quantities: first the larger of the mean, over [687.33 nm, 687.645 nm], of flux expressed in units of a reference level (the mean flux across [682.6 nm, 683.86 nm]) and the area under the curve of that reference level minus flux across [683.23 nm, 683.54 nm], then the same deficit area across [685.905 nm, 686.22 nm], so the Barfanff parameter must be 0.23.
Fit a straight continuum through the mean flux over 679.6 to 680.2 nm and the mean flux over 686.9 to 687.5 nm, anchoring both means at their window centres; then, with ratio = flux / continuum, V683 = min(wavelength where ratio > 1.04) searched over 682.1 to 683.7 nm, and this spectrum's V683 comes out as 682.204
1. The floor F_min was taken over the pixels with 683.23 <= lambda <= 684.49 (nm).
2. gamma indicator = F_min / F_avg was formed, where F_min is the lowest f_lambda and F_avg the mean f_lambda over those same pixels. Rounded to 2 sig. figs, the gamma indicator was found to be 0.92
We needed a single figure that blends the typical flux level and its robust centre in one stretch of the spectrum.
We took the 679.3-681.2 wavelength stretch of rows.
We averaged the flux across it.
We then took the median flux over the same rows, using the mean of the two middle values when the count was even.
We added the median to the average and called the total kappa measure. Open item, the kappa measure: 10.9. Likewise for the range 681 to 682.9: 12.0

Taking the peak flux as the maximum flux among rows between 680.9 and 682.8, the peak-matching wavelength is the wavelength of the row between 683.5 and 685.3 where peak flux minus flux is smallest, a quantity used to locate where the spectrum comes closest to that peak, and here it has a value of 684.880 nm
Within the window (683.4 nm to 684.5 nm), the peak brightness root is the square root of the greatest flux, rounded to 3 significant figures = 2.22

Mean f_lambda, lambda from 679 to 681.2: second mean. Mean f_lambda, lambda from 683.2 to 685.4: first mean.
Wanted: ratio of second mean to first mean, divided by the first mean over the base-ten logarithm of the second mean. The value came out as 0.174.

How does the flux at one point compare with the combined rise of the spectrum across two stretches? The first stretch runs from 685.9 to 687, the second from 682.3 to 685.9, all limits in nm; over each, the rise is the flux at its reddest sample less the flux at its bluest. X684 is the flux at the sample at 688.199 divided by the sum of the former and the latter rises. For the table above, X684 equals -2.5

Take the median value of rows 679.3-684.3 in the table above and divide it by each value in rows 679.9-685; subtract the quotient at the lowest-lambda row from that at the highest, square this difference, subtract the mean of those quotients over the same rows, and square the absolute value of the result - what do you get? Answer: 1.05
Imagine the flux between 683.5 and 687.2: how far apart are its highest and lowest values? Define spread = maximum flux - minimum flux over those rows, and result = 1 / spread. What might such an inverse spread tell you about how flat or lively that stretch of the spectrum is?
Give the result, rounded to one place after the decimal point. 0.8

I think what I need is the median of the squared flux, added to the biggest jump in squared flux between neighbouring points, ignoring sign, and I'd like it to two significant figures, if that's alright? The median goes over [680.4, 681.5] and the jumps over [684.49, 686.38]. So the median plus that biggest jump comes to 34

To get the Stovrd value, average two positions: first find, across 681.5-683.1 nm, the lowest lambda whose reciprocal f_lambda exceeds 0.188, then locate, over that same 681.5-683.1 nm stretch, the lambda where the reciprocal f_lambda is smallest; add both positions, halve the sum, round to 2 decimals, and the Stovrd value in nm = 682.75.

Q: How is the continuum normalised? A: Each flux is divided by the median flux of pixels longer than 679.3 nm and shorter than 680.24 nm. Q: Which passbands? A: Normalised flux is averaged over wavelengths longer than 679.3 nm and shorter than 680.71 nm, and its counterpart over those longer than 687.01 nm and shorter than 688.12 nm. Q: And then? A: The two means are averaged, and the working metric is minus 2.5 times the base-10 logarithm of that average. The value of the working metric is 0.03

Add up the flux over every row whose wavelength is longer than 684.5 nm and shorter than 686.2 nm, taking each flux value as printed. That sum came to 52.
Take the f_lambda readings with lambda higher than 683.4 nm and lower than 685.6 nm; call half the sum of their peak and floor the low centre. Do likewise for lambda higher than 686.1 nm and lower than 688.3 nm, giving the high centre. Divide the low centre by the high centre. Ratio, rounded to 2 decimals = 0.94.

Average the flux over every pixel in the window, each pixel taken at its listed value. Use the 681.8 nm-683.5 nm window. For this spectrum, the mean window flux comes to 5.8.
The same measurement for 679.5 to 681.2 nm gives 5.4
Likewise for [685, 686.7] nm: 4.7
